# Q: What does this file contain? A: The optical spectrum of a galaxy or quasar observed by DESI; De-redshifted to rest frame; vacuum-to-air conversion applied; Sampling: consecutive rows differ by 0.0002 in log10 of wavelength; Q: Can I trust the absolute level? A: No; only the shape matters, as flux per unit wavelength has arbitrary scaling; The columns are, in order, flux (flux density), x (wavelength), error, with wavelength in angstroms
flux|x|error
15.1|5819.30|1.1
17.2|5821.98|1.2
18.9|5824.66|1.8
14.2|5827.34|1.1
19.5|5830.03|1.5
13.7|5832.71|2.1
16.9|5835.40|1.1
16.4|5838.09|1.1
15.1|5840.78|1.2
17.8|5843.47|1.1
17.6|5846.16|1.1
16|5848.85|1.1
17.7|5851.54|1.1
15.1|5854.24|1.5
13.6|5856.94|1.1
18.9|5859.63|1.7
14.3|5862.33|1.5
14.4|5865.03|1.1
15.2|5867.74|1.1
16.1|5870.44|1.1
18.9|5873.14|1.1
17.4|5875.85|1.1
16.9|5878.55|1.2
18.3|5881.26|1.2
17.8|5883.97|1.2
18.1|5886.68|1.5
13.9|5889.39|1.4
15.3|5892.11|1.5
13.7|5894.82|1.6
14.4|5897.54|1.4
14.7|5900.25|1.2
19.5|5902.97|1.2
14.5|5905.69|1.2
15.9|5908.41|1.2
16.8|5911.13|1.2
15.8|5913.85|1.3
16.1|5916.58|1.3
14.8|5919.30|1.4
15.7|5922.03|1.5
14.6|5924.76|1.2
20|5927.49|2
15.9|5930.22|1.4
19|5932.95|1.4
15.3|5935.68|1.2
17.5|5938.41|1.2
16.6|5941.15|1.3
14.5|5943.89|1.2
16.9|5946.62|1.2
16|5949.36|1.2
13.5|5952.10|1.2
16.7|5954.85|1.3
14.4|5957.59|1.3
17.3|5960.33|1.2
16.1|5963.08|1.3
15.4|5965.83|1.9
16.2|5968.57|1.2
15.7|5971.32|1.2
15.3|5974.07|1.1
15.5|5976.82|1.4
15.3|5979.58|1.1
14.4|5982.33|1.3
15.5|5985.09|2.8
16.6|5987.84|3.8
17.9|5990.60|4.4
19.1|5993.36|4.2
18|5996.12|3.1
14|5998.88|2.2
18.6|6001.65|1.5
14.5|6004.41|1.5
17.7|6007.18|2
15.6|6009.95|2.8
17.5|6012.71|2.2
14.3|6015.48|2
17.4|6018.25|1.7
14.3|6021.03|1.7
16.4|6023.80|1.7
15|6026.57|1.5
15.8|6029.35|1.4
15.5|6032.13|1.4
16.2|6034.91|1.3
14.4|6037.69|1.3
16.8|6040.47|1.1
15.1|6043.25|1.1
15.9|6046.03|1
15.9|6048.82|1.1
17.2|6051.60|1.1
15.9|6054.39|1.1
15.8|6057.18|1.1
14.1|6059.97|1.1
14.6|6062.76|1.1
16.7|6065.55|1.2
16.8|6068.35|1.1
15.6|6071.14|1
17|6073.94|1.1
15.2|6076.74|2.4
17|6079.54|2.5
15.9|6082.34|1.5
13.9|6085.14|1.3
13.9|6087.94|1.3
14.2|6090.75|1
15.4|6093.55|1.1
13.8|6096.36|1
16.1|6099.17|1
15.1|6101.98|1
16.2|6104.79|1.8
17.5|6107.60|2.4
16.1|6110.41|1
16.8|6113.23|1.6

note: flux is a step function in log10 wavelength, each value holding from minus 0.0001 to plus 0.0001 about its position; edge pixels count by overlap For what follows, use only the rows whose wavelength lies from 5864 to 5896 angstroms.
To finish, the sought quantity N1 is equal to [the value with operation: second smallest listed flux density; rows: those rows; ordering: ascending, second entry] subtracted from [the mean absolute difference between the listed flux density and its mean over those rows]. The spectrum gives -12.3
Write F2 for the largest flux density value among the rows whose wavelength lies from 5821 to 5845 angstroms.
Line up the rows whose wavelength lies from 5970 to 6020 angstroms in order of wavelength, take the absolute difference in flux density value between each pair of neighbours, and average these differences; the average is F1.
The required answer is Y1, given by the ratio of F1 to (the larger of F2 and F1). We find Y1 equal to 0.10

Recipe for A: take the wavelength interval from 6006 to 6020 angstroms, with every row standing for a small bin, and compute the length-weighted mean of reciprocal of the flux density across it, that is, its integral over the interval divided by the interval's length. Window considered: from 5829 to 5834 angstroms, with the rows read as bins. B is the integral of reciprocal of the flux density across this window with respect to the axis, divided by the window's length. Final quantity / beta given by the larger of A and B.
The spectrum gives 0.0628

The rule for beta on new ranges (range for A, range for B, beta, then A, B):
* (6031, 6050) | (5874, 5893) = 0.0639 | 0.0639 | 0.0597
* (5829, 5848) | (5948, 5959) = 0.0664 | 0.0607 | 0.0664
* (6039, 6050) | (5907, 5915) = 0.0629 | 0.0629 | 0.0619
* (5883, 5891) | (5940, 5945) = 0.0645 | 0.0615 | 0.0645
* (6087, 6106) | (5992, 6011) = 0.0670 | 0.0670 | 0.0603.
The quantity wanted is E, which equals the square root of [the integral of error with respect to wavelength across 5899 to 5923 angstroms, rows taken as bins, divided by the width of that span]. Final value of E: 1.13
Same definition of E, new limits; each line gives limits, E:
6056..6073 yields 1.05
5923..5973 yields 1.15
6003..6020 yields 1.42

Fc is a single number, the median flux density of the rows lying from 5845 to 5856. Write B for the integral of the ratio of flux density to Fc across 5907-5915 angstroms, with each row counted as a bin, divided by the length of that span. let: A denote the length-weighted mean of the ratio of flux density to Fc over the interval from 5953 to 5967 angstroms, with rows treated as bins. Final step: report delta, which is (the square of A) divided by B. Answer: 0.93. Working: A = 0.95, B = 0.963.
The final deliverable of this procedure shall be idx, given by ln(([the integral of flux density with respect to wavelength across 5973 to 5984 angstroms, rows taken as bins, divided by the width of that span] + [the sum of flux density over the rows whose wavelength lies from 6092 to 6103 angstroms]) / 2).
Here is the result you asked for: 3.63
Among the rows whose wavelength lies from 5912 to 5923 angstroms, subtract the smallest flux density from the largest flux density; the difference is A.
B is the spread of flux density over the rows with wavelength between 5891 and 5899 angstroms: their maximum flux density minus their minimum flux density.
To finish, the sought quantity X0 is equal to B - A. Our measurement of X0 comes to 0.3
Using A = 1.3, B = 1.6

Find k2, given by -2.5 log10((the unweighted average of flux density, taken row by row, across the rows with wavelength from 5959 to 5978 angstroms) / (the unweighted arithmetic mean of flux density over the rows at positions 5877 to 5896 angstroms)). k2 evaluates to 0.02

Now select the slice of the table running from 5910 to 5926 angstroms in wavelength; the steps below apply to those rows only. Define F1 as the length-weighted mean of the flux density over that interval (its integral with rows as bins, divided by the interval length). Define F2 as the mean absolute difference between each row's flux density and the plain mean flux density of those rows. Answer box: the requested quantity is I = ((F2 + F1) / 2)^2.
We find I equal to 66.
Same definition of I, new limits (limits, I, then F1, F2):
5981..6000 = 82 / 16.54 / 1.60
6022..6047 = 66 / 15.66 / 0.60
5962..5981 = 64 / 15.64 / 0.31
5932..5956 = 76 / 16.17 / 1.24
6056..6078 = 69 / 15.73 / 0.85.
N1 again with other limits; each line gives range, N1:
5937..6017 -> -12.8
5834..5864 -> -12.9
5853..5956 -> -12.2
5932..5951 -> -14.2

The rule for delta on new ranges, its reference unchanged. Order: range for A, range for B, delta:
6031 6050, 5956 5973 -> 0.92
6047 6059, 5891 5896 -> 1.07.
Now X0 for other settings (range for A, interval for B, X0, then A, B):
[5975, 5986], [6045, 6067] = 2.0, 1.1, 3.1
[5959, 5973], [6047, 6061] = 1.2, 1.9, 3.1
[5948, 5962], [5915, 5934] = 1.6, 3.8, 5.4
